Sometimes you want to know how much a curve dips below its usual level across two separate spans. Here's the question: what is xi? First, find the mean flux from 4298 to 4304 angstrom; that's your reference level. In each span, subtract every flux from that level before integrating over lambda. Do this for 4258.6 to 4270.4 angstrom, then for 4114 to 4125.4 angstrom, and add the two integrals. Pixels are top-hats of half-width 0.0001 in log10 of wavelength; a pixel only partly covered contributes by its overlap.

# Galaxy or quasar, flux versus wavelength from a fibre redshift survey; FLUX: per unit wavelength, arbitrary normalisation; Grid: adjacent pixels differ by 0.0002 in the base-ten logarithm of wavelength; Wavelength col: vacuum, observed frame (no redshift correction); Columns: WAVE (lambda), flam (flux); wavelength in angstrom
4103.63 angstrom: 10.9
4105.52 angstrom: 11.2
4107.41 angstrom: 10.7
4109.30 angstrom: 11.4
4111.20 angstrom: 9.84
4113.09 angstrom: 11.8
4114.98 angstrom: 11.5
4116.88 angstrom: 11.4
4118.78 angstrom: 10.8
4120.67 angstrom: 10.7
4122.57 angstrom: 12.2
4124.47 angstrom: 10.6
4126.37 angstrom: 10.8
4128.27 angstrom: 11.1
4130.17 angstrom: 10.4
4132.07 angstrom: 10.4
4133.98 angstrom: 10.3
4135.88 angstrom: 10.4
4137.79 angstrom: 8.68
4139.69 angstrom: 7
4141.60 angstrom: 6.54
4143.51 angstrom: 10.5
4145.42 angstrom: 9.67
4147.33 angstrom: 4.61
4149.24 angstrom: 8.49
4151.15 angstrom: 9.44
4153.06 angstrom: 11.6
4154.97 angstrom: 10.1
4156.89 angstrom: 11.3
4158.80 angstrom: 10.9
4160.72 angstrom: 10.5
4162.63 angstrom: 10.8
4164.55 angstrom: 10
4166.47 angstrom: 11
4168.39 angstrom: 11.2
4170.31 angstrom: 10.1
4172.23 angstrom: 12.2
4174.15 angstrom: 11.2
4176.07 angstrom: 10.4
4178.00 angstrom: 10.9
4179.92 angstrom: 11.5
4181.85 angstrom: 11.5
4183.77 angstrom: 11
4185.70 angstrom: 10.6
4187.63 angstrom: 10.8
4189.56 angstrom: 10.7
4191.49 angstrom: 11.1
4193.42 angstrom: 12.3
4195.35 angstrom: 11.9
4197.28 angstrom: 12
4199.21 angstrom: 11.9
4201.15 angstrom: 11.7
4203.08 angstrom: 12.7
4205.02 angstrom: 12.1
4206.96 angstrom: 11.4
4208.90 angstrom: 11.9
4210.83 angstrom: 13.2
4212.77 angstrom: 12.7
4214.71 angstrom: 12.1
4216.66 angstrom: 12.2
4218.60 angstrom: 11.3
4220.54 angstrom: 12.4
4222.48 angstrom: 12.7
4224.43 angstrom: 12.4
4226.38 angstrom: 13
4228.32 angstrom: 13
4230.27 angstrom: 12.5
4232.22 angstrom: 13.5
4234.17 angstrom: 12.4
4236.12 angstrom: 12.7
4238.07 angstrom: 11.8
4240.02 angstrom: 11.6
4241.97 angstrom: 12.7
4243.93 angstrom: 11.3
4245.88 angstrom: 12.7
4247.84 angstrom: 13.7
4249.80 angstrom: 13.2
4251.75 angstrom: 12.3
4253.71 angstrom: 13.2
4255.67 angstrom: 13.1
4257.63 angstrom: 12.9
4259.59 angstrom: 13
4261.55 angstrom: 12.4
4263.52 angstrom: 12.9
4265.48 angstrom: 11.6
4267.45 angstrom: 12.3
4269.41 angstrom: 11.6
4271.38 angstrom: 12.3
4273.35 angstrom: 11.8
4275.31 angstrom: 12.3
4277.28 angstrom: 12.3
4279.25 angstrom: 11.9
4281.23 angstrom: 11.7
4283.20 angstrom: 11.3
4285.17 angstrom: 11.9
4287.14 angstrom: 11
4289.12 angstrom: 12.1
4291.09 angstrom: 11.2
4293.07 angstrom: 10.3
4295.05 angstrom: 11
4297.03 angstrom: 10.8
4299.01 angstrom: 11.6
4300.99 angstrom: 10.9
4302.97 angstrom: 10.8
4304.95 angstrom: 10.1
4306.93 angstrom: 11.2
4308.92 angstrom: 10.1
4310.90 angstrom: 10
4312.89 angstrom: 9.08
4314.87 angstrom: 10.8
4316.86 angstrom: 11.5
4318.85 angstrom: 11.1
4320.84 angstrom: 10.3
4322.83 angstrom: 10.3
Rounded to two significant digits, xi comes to -15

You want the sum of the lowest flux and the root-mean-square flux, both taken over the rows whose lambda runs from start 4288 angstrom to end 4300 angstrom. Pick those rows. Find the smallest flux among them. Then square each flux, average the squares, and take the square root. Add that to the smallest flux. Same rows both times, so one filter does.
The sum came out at 21.5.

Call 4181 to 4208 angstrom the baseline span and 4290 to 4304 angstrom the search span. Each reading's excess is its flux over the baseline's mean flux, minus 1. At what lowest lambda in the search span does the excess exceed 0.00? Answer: 4299.01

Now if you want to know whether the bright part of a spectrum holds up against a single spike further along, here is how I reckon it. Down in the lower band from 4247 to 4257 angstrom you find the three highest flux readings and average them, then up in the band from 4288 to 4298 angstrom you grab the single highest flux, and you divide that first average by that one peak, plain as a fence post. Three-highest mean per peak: 1.10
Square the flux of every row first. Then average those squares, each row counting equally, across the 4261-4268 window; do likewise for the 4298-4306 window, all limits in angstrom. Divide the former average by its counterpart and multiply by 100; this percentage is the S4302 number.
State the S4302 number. 128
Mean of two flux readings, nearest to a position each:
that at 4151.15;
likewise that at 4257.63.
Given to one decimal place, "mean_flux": 11.2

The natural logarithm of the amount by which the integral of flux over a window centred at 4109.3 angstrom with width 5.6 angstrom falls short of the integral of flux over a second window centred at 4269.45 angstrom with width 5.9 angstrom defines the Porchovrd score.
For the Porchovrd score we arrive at 2.4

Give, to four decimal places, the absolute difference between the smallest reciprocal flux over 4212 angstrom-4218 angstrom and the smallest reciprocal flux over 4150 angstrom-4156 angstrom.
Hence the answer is 0.0075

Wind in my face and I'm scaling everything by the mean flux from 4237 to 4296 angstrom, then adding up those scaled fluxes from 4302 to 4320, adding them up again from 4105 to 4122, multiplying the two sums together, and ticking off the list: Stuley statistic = 64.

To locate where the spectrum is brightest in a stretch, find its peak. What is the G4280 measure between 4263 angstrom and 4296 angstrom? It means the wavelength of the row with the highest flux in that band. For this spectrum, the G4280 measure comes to 4263.52 angstrom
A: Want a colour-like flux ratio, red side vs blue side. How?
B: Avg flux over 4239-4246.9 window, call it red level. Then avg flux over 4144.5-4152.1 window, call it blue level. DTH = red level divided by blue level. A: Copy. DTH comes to 1.50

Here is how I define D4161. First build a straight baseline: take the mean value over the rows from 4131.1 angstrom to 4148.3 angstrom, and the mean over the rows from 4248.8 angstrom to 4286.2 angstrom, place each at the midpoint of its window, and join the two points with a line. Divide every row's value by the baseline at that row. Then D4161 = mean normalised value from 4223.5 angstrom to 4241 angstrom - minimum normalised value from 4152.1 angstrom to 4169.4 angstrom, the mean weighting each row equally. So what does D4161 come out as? 0.044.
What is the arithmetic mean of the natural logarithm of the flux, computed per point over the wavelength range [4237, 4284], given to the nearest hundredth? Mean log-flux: 2.51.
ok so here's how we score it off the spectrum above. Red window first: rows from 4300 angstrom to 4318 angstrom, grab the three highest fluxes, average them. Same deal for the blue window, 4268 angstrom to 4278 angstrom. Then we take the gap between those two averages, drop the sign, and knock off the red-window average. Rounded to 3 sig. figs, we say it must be -10.1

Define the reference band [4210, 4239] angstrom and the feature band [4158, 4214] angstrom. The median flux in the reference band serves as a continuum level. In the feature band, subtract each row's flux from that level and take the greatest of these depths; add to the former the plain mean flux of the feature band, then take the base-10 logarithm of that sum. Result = 1.14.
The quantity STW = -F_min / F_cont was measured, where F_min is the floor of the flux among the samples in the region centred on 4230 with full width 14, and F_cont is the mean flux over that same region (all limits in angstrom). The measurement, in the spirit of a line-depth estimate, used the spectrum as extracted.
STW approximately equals -0.97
